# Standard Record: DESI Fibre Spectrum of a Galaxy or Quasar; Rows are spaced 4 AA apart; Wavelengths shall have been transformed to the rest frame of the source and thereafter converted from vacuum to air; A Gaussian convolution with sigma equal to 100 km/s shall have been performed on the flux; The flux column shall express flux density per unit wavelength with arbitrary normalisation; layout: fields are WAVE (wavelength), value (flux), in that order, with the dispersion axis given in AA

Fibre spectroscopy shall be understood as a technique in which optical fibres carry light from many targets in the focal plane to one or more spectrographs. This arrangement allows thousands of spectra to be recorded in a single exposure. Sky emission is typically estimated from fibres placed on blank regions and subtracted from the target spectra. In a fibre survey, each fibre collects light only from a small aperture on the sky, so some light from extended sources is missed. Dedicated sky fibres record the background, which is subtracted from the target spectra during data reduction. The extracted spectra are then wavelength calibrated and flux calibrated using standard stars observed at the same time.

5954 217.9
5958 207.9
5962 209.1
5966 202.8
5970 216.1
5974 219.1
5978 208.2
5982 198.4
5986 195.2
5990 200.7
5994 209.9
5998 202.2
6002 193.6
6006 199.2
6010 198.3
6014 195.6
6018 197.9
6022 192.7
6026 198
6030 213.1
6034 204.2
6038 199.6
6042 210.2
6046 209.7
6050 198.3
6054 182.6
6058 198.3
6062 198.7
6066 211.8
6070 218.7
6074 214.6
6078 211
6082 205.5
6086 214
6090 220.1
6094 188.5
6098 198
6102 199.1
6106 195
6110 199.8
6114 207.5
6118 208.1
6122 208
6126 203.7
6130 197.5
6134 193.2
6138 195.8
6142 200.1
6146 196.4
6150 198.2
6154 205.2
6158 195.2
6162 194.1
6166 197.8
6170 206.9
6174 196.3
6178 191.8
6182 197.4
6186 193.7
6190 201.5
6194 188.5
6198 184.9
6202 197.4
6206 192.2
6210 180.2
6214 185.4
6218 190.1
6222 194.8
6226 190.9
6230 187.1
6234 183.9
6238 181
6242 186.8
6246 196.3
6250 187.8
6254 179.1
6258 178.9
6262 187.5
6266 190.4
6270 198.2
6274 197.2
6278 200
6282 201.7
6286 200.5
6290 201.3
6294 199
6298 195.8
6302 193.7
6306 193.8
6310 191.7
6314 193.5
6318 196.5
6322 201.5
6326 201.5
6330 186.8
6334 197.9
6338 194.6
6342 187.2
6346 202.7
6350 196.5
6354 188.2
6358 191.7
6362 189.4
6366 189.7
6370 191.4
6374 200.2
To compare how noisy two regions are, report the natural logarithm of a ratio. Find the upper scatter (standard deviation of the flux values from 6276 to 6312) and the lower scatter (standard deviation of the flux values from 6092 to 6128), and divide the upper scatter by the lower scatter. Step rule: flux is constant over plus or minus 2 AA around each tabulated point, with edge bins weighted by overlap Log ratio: -0.57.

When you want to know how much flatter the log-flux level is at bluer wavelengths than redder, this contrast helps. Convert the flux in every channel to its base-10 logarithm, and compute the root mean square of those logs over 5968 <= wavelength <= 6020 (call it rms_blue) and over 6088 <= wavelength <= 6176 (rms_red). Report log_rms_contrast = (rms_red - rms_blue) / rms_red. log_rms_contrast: -0.002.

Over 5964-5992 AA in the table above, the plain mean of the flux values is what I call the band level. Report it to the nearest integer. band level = 206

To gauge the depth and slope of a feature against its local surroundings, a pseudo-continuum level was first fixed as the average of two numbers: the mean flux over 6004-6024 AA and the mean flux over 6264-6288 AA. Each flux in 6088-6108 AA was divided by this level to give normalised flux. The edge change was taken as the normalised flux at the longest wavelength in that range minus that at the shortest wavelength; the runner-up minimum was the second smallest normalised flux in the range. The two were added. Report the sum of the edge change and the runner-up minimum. 0.86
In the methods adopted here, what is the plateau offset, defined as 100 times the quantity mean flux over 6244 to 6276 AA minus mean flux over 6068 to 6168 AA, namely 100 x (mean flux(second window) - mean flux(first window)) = -1318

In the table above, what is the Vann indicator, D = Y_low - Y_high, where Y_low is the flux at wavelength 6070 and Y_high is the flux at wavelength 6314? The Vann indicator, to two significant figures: 25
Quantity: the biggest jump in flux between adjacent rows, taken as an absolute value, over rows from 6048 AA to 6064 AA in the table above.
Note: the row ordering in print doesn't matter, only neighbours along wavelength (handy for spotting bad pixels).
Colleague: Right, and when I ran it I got 16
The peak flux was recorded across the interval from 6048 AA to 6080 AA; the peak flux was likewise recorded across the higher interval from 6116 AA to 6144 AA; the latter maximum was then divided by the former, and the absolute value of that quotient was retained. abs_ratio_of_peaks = 0.95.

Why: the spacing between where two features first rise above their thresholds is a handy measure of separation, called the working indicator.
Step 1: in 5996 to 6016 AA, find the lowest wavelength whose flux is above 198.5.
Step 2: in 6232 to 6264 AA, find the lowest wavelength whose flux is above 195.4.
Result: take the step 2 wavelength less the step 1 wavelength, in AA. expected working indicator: 248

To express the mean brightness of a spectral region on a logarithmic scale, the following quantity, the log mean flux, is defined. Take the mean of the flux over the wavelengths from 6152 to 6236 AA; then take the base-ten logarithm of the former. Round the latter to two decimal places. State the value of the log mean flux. 2.29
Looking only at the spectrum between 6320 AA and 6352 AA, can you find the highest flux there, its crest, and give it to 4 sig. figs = 202.7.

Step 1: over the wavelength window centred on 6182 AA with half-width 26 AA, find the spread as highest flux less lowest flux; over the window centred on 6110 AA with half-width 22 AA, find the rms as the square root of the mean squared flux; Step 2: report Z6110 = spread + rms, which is 224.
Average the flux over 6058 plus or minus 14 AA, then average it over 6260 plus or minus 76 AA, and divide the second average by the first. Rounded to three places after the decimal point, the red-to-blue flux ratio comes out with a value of 0.949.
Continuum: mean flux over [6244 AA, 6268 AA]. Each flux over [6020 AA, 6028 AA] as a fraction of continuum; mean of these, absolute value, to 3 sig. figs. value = 1.05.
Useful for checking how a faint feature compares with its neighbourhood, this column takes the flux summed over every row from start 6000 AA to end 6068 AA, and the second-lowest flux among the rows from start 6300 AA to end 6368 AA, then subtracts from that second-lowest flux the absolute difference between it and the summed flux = -3027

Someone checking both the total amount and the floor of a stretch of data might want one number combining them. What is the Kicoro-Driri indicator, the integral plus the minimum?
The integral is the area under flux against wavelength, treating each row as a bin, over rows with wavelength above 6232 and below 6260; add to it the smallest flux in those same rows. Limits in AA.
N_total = 5354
